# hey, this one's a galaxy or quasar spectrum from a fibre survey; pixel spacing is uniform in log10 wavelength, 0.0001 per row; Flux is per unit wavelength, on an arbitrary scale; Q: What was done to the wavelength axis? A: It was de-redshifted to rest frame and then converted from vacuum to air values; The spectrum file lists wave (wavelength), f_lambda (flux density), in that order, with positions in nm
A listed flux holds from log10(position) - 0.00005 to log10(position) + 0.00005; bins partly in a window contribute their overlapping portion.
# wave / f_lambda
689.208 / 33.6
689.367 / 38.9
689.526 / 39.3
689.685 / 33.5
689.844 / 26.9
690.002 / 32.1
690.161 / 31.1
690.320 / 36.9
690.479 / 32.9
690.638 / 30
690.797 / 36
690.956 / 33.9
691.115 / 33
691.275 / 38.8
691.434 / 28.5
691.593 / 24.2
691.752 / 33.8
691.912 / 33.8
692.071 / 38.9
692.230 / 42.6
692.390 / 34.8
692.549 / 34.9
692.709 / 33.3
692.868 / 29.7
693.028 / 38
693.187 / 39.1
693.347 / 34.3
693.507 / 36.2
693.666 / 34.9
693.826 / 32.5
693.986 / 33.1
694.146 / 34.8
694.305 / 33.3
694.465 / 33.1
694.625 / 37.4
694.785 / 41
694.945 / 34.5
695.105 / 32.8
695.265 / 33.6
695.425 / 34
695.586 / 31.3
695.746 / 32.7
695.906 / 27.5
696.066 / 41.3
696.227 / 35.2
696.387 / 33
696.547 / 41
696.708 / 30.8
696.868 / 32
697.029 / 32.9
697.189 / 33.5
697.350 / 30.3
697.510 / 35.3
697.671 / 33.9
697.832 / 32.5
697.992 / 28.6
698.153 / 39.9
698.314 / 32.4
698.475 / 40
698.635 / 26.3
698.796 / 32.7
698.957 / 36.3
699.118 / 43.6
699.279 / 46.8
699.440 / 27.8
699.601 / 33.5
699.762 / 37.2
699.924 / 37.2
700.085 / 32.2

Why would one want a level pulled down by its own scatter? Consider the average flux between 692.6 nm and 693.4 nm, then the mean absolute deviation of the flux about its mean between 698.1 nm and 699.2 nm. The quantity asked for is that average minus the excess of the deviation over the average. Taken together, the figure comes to 65.1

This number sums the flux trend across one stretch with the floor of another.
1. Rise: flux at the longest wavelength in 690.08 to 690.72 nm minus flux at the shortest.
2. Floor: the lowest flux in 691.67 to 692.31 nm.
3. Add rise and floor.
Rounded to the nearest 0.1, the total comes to 32.7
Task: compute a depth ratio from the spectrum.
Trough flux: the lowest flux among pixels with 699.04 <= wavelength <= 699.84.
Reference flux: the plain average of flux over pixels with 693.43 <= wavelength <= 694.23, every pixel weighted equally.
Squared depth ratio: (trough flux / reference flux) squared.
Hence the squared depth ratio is 0.66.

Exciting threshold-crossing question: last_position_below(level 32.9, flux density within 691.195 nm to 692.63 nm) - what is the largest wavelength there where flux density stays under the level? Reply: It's 691.593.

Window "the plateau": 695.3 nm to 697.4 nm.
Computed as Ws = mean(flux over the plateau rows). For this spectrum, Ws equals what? 33.5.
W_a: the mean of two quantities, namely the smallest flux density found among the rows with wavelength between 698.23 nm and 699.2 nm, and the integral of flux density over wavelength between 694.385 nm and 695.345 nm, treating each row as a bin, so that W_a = 30.1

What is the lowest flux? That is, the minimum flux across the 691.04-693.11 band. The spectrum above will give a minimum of 24.2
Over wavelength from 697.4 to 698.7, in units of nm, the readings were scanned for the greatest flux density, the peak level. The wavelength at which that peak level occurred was 698.475 nm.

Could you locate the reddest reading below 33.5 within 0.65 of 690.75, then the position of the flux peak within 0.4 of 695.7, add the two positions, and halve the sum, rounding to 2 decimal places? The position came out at 693.59 nm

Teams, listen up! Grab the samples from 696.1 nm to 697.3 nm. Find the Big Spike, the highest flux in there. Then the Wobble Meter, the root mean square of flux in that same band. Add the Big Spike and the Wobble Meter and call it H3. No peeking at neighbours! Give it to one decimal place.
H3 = 75.2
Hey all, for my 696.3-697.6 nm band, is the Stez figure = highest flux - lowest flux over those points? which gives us 10.7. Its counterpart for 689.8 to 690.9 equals 10.0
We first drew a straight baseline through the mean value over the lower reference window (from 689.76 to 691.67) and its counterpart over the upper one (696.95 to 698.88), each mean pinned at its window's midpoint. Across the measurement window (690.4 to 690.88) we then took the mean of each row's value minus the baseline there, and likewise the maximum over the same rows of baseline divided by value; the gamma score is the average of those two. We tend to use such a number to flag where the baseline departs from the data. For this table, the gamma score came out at 1.0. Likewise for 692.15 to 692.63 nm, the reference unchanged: 3.0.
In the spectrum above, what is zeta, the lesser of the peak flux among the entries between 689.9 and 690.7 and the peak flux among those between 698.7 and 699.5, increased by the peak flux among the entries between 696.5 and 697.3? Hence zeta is 77.9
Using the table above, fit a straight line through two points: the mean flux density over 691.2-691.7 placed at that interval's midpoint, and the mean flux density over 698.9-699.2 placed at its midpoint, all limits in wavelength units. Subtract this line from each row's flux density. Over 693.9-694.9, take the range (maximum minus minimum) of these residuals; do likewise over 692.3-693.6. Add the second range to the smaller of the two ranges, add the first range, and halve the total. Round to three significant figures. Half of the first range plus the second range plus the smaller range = 12.0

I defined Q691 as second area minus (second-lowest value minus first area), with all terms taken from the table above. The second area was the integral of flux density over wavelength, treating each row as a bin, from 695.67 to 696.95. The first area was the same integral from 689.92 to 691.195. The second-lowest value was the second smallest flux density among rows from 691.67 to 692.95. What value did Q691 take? 52.8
